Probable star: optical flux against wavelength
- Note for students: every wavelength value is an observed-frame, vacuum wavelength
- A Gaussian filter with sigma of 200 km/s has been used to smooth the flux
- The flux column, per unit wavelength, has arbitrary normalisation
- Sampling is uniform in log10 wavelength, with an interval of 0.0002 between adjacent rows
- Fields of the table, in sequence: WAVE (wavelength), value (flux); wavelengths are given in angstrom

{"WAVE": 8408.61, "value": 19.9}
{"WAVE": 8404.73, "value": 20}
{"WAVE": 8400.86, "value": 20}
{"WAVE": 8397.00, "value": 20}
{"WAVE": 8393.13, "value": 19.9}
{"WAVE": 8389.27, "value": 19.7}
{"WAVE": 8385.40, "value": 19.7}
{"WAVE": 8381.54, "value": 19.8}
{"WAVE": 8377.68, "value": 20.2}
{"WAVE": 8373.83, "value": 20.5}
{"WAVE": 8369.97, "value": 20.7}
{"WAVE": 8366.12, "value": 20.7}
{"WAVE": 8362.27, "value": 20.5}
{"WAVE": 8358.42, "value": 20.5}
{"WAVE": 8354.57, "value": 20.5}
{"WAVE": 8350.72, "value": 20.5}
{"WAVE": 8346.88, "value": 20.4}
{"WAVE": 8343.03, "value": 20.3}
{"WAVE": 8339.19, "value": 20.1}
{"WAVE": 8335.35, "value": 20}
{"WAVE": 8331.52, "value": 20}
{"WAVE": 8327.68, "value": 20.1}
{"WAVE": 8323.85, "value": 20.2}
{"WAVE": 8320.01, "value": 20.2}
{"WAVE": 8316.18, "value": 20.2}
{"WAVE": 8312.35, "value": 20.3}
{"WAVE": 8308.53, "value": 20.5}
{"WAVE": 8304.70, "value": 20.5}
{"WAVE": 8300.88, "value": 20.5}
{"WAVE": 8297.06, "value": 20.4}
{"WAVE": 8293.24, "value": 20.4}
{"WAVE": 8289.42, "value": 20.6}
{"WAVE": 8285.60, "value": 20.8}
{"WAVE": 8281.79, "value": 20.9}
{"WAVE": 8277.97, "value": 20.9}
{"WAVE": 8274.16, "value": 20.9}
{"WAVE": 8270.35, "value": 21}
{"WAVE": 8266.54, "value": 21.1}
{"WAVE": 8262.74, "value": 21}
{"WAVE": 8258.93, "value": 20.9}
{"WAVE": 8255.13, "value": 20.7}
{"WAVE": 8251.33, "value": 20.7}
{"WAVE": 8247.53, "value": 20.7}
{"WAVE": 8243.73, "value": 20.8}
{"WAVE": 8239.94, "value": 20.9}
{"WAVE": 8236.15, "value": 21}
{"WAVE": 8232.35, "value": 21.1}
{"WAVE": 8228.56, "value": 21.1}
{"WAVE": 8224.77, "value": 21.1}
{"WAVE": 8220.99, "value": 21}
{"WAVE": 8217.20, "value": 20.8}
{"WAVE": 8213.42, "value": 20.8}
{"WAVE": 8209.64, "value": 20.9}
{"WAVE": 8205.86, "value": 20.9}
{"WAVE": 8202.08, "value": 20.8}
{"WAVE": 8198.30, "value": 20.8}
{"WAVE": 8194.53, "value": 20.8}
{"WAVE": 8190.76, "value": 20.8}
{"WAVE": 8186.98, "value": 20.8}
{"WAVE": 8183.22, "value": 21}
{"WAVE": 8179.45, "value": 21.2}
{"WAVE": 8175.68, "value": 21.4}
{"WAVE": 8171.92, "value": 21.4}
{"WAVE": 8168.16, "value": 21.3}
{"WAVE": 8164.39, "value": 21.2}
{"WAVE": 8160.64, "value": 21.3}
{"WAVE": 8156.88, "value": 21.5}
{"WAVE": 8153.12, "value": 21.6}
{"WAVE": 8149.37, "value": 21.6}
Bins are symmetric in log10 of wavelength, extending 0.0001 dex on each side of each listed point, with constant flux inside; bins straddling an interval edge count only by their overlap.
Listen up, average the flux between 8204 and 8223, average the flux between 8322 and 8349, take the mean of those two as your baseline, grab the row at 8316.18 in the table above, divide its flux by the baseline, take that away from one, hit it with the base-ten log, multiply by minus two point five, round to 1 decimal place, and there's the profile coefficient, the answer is 4.5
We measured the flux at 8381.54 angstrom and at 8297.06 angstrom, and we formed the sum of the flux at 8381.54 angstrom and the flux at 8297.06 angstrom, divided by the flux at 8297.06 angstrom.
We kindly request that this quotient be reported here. 1.97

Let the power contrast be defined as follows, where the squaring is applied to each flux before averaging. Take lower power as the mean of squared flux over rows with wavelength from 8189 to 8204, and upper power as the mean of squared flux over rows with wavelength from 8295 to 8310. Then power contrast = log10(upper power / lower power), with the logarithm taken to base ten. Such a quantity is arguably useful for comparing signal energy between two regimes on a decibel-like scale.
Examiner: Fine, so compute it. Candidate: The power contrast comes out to -0.014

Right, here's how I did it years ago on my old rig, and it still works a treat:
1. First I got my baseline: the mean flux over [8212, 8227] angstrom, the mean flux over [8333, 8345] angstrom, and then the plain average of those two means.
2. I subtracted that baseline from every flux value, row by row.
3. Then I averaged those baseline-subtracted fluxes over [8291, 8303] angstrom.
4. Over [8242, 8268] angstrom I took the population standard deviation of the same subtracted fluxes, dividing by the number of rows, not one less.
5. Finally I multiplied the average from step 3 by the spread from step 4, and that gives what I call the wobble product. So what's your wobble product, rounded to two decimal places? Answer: -0.01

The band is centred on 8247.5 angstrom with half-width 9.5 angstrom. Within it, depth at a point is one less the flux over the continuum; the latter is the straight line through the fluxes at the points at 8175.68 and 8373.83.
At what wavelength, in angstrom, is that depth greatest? 8247.53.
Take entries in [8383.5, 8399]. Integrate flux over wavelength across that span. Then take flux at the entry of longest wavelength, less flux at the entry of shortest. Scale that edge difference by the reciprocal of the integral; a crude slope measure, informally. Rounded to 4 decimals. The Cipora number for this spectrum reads 0.0010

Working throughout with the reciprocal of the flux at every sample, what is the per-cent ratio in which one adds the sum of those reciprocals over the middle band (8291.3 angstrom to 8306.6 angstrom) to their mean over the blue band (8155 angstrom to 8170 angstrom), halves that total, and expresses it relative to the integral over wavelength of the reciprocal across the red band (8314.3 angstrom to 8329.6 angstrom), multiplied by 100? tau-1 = 16.0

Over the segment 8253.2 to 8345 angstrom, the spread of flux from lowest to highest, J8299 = 1.1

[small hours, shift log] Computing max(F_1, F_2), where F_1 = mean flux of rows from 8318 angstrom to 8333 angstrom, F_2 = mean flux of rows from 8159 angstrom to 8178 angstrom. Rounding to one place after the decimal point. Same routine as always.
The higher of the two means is 21.3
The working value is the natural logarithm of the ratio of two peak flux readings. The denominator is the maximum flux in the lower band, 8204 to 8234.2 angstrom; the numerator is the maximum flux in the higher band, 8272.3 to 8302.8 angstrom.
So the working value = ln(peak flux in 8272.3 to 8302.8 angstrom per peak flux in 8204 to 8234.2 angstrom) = -0.010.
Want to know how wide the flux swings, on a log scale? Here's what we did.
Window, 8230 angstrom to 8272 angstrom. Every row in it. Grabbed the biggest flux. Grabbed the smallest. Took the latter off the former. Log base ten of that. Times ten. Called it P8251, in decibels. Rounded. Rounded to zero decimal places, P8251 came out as -4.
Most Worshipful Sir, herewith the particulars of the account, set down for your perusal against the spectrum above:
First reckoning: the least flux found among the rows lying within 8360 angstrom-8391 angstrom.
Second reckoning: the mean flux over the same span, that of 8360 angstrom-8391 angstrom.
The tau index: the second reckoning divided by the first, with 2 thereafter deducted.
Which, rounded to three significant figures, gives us -0.973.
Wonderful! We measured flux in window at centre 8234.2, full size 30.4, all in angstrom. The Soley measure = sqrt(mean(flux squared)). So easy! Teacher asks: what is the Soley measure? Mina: 21.0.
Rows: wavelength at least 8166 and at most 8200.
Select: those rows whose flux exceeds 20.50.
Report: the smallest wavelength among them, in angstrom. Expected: 8168.16 angstrom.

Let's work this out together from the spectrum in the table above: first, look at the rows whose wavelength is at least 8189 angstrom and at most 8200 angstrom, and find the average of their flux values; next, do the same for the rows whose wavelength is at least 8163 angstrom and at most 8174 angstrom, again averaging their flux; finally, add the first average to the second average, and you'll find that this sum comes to 42.1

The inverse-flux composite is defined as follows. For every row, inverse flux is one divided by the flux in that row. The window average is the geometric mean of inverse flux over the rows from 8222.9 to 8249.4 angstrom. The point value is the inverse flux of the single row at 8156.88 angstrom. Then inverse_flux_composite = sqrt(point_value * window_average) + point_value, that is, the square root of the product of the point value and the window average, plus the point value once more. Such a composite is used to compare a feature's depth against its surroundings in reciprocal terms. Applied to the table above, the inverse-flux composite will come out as 0.0936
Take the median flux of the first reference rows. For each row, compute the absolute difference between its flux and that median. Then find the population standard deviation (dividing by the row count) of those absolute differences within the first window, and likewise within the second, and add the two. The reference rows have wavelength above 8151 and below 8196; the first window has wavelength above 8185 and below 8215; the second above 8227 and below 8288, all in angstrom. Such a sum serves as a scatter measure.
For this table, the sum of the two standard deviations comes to 0.18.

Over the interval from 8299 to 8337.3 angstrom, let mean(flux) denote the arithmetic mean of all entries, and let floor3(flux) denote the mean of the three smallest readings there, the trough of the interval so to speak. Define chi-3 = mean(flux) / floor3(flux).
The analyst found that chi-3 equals 1.01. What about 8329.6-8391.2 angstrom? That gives 1.03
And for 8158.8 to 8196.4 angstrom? 1.02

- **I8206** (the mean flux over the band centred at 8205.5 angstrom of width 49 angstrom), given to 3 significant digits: 20.9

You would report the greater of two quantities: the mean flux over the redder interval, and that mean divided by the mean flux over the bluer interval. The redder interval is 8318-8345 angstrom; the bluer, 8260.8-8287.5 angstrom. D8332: 20.1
